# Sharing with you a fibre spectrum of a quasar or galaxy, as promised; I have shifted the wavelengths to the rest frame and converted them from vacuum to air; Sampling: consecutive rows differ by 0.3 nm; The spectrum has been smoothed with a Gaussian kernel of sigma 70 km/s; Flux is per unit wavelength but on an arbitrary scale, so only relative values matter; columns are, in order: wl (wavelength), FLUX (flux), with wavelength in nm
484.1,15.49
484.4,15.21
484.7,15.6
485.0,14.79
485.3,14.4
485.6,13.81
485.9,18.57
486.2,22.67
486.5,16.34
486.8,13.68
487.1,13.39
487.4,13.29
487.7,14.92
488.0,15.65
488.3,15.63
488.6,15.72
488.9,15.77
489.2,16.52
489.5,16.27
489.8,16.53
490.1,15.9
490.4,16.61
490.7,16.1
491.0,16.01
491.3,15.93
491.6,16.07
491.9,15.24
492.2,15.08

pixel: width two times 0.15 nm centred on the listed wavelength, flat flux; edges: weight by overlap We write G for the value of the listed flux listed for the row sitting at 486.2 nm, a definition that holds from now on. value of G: 22.67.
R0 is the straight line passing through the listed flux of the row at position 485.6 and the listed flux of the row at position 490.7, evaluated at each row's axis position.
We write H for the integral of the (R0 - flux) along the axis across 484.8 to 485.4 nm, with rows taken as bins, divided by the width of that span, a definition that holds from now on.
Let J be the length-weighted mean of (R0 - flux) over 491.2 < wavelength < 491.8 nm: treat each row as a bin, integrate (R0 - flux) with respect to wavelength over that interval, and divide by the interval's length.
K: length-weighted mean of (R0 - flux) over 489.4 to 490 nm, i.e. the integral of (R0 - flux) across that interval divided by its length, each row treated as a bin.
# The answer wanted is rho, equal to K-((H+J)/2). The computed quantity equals -0.4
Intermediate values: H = -1.1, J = 0.5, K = -0.7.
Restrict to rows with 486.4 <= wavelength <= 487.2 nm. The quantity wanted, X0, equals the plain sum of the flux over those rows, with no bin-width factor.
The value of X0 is 43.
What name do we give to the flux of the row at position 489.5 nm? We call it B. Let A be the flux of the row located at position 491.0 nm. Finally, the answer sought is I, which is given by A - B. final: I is -0.3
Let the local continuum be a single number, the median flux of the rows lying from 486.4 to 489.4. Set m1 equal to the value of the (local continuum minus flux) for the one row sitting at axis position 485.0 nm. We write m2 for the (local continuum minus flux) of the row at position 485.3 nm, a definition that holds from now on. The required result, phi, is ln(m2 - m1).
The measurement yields -0.9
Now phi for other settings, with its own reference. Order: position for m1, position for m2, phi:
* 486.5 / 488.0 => -0.4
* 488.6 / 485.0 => -0.1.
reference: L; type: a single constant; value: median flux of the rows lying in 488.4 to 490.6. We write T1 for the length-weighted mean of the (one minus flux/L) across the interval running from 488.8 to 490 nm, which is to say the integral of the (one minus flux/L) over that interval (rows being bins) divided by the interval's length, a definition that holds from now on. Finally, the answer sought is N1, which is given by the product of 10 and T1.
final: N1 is 0.0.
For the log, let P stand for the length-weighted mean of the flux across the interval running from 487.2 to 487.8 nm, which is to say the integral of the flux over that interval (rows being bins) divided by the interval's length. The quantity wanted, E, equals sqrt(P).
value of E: 3.74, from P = 14.0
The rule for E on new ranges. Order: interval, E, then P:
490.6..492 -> 3.99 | 15.9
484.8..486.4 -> 4.10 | 16.8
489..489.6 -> 4.04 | 16.4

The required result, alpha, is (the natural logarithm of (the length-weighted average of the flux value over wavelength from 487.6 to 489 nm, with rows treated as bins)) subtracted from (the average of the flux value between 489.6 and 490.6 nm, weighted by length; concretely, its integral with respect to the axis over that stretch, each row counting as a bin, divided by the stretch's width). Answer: 13.6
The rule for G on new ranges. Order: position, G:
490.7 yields 16.1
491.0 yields 16.01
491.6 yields 16.07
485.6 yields 13.81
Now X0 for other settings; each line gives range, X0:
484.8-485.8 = 43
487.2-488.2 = 44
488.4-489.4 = 48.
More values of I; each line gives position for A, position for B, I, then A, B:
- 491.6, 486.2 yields -6.6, 16.07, 22.67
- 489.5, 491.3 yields 0.3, 16.27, 15.93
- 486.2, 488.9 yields 6.9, 22.67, 15.77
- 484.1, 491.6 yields -0.6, 15.49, 16.07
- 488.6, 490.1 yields -0.2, 15.72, 15.9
